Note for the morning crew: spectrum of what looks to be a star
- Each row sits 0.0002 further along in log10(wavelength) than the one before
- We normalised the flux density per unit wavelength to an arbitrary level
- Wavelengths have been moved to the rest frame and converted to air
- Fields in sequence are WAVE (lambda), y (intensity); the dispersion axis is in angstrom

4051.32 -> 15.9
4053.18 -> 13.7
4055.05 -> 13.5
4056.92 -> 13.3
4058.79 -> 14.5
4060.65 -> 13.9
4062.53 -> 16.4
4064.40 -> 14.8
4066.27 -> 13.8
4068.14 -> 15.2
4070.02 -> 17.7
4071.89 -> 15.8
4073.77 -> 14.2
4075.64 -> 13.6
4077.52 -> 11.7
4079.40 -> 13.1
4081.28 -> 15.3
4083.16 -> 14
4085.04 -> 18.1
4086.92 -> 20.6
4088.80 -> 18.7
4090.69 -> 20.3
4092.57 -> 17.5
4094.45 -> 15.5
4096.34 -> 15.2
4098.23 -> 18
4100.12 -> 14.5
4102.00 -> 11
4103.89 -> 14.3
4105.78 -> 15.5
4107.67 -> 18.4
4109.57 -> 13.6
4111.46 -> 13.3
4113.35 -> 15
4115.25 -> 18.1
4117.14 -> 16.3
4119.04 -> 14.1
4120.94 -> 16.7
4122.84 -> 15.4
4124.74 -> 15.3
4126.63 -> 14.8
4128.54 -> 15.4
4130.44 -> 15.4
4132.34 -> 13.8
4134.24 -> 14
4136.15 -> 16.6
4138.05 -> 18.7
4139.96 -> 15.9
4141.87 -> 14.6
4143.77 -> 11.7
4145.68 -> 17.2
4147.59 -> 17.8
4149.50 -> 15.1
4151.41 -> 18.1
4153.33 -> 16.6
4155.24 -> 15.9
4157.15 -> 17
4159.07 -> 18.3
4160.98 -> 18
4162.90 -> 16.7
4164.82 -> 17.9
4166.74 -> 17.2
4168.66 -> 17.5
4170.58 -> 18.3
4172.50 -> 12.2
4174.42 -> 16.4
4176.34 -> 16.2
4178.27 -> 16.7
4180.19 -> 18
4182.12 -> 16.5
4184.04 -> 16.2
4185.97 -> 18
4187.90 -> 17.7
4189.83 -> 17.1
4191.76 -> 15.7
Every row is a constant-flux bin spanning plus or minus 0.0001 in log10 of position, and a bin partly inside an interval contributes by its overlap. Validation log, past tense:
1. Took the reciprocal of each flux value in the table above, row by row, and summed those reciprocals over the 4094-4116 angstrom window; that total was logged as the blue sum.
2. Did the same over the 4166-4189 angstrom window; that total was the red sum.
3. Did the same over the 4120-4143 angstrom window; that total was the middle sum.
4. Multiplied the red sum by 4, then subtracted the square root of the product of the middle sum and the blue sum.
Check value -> 2.11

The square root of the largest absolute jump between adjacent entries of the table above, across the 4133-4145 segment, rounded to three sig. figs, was 1.70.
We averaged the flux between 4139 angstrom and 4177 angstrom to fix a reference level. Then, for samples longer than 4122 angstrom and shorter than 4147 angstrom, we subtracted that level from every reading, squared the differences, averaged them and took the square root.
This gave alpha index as 2.0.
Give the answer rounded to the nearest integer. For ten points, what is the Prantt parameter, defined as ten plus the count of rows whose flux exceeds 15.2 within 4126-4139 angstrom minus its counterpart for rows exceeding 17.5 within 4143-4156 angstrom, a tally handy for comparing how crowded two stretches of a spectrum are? 12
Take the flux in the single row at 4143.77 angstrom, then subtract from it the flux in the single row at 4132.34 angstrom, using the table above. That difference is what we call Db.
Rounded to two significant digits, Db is -2.1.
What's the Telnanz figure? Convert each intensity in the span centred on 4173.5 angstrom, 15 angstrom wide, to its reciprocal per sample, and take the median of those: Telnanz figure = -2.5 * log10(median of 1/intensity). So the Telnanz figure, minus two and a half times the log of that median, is 3.07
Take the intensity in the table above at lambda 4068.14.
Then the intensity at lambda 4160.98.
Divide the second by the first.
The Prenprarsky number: 1.18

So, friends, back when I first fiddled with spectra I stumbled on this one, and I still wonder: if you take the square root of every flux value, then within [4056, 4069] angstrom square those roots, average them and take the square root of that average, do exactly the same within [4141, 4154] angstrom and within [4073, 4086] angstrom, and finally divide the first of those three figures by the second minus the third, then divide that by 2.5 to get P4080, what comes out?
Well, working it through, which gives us 7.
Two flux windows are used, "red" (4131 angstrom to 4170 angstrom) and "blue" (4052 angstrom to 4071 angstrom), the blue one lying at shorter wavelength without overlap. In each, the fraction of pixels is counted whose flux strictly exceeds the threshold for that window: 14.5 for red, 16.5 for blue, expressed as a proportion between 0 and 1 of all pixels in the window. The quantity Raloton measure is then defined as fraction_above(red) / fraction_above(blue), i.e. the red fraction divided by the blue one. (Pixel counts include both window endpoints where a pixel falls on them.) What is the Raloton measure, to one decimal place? 8.5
